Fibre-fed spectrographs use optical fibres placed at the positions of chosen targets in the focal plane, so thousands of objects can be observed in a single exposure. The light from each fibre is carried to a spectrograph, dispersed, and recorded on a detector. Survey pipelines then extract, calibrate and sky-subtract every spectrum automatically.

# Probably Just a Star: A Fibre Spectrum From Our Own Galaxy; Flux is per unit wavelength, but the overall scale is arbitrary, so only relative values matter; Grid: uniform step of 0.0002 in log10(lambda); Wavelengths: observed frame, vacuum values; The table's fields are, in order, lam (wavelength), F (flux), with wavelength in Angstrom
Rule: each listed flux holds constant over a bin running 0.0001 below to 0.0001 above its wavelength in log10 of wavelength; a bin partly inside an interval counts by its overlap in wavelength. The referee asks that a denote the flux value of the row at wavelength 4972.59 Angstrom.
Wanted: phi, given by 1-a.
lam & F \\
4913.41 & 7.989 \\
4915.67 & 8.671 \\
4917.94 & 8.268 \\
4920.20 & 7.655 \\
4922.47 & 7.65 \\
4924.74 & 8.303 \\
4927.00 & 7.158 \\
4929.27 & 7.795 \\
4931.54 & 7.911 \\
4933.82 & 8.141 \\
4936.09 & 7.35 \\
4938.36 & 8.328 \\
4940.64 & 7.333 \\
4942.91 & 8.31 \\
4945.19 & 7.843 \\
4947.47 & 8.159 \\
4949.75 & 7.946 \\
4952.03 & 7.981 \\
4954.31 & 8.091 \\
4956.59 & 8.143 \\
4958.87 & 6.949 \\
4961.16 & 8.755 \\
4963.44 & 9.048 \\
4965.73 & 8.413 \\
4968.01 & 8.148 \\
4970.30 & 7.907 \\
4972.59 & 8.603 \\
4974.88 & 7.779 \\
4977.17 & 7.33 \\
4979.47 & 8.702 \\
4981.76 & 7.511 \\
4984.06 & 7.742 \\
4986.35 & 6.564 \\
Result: -7.6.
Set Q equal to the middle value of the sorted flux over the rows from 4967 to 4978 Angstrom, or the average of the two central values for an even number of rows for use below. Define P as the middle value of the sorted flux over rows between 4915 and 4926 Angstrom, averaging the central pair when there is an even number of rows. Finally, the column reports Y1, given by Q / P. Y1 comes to 0.96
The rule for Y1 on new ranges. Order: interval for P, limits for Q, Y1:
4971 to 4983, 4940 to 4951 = 1.02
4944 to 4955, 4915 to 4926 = 1.04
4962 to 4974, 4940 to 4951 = 0.94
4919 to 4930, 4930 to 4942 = 1.03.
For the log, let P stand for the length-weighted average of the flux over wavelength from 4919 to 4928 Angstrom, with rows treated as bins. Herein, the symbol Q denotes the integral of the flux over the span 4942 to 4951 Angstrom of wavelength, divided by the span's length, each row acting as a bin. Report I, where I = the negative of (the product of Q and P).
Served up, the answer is -62.1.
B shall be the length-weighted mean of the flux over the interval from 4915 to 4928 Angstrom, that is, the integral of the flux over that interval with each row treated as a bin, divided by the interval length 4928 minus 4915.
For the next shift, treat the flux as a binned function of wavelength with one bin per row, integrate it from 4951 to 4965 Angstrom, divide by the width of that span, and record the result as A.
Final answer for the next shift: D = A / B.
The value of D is 1.03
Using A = 8.17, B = 7.9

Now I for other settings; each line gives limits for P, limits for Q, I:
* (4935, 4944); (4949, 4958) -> -62.8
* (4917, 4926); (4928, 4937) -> -62.0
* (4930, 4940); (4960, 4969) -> -67.9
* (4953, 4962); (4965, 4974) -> -65.7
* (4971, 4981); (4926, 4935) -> -62.6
